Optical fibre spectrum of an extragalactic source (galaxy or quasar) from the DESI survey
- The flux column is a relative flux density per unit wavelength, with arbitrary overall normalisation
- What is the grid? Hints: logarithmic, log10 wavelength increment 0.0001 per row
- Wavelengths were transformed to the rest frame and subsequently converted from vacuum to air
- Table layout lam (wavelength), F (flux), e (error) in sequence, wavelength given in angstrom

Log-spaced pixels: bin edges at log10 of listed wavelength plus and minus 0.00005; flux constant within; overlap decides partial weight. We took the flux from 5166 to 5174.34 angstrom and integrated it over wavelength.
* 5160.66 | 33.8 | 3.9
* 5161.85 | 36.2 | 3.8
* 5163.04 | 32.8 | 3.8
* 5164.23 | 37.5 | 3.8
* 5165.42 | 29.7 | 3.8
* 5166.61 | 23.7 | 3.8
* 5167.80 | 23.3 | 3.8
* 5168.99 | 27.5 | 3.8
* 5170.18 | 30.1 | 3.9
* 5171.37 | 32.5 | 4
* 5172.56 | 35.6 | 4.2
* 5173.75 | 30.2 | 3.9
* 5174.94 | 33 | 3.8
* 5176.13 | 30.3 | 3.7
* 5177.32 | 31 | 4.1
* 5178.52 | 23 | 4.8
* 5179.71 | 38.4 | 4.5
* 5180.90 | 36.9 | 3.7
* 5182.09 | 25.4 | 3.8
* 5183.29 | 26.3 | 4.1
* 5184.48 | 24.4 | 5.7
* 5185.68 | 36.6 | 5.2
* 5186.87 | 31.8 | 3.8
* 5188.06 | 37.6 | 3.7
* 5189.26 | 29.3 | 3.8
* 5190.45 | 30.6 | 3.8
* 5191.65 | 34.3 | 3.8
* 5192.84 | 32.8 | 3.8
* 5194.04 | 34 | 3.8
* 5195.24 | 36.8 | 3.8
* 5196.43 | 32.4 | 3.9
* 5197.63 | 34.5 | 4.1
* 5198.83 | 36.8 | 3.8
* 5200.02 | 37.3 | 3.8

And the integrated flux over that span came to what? 242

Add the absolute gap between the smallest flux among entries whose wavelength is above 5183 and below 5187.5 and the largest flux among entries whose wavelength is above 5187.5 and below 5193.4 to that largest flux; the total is 50.8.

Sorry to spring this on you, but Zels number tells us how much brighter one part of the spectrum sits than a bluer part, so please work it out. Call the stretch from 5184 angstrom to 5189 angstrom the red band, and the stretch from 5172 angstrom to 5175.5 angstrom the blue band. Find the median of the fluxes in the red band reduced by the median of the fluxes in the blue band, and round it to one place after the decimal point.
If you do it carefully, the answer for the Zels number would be 1.2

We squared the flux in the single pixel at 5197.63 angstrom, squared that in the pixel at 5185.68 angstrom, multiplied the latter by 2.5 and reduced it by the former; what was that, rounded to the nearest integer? 2159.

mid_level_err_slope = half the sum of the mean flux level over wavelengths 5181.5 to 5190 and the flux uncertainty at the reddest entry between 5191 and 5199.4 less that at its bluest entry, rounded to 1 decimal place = 15.1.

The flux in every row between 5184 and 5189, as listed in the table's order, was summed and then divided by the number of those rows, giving 32.6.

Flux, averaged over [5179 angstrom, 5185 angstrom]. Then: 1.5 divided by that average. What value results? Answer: 0.050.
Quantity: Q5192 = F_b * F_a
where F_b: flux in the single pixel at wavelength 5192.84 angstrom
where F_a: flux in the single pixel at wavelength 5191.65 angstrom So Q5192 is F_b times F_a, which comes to 1125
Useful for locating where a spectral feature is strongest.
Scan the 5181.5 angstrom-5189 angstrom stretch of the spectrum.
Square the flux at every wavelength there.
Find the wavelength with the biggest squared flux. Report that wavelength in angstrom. 5188.06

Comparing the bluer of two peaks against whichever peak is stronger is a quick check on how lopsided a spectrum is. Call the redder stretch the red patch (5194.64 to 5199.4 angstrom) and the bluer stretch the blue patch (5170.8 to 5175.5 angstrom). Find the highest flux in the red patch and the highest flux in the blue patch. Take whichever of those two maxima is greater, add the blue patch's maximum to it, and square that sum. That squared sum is 5242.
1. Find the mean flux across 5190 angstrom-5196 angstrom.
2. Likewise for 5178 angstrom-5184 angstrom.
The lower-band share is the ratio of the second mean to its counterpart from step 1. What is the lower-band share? 0.89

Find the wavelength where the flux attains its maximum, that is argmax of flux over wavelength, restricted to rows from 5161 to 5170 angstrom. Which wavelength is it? 5164.23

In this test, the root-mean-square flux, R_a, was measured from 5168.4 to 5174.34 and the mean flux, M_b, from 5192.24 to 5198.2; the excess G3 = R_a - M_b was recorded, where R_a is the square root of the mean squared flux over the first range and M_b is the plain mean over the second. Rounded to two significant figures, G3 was -2.8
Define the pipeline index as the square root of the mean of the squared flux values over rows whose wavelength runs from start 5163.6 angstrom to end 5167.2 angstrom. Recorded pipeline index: 30.8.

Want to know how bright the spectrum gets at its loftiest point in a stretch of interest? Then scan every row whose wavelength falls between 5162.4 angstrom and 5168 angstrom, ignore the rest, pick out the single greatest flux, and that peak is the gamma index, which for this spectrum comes 37.5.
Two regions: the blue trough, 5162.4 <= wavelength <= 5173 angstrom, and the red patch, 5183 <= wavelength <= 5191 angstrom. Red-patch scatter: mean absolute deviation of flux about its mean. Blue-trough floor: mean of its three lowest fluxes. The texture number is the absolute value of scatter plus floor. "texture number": 29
